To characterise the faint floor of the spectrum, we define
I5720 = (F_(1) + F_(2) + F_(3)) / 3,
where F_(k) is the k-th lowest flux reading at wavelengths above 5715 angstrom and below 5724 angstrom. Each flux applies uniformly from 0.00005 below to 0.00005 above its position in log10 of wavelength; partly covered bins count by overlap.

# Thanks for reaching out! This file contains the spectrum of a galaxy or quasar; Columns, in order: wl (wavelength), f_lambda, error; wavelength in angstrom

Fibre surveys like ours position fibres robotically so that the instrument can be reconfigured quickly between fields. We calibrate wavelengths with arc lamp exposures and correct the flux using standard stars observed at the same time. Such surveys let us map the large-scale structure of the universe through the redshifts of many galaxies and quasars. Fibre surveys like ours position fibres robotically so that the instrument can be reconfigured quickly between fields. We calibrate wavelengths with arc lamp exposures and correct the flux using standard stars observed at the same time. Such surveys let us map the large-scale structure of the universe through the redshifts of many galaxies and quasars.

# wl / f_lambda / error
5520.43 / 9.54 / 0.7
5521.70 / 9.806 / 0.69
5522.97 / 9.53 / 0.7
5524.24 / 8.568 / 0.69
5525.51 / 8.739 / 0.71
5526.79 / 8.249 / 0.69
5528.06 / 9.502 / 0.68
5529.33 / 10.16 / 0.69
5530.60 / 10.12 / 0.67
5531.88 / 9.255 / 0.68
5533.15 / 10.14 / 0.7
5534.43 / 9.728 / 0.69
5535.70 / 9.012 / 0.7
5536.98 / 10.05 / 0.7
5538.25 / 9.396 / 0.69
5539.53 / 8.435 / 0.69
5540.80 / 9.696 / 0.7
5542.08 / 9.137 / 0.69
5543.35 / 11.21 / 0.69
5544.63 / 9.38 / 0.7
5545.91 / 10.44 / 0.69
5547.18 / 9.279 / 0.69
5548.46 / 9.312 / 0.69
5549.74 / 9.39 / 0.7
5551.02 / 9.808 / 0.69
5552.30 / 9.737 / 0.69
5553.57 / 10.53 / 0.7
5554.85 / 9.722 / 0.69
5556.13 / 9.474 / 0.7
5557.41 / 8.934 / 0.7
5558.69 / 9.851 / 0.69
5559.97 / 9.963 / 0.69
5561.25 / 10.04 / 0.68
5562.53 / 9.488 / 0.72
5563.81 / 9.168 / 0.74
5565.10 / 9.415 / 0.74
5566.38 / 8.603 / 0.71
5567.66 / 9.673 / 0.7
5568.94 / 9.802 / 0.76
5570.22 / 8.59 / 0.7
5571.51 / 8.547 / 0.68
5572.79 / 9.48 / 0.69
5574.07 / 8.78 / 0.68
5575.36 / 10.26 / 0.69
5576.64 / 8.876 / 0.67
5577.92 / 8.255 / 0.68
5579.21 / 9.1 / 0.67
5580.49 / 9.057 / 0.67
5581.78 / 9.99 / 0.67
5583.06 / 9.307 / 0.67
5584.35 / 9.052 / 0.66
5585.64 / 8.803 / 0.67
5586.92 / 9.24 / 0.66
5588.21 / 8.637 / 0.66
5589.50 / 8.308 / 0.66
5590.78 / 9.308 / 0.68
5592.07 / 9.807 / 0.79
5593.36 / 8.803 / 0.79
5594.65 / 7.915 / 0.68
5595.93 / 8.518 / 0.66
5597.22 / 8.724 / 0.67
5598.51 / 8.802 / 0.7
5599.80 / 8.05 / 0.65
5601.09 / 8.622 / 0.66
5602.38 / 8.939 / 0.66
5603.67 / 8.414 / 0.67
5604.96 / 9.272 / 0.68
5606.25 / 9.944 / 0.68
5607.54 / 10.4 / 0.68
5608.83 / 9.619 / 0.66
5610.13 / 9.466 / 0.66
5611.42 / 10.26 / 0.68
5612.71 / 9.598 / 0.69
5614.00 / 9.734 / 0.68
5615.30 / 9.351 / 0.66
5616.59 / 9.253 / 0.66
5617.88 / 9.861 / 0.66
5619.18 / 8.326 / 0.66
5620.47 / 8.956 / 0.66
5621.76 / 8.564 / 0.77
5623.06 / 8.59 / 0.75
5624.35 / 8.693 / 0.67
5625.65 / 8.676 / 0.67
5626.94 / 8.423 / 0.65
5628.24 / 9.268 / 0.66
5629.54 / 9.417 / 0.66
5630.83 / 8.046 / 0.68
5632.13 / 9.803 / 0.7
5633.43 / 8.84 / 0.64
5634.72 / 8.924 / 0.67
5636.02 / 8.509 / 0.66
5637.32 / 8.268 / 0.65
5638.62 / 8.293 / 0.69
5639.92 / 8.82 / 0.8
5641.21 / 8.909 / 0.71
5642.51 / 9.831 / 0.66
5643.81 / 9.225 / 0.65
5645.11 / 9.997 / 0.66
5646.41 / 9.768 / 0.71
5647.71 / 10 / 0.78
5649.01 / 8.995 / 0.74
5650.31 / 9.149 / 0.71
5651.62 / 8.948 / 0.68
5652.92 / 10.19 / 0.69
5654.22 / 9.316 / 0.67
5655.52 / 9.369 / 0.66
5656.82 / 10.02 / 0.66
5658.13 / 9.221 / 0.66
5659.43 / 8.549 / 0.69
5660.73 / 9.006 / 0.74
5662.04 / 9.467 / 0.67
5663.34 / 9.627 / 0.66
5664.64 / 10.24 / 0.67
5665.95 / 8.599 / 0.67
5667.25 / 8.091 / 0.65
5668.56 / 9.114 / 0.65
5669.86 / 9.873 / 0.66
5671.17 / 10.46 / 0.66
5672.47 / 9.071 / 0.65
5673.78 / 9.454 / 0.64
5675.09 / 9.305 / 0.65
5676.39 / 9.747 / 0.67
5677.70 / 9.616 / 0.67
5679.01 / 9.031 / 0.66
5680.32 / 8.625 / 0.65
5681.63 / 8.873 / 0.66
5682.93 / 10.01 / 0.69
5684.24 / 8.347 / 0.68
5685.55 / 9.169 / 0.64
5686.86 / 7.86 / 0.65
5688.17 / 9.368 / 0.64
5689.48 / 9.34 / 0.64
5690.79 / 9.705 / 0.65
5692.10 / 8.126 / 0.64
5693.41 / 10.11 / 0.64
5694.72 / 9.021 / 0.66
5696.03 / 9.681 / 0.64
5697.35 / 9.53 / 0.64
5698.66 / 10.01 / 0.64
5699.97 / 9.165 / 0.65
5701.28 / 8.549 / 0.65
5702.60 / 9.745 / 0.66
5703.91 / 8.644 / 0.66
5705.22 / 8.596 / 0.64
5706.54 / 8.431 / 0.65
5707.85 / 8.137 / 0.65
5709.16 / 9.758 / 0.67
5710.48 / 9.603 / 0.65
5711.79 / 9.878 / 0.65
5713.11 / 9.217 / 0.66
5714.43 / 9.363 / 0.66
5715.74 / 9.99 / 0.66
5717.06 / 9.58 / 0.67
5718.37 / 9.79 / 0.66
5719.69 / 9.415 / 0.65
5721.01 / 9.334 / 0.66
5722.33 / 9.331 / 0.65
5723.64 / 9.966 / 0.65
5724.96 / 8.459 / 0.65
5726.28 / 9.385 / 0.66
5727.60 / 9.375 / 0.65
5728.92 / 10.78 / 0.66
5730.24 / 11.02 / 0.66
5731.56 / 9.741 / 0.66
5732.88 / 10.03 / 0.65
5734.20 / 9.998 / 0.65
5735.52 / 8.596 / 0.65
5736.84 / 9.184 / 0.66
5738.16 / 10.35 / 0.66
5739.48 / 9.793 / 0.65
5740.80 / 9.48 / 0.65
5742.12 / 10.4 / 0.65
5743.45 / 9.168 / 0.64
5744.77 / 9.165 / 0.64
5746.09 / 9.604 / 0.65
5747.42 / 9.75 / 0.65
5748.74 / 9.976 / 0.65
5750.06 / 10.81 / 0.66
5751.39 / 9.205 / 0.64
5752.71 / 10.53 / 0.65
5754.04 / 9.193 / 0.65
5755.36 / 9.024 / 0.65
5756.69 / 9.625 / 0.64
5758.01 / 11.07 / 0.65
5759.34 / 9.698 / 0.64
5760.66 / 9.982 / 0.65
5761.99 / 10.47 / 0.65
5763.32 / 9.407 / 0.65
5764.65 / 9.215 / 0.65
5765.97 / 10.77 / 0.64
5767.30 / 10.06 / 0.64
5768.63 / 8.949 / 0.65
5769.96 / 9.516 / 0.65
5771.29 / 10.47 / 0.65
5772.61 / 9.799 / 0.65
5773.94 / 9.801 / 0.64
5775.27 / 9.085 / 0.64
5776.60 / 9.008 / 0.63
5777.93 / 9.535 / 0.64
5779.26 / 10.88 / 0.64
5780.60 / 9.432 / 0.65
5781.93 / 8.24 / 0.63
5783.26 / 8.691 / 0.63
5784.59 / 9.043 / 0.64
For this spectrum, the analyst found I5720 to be 9.4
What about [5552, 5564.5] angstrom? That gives 9.2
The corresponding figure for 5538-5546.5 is 9.0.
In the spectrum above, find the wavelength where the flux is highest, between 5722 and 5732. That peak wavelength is 5730.24 angstrom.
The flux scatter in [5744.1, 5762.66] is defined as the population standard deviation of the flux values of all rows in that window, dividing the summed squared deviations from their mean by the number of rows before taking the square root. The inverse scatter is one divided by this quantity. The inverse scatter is 1.61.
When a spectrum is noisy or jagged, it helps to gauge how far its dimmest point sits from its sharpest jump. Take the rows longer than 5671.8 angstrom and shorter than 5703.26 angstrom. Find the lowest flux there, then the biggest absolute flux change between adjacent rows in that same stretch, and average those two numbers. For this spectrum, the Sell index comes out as 4.92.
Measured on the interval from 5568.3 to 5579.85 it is 4.87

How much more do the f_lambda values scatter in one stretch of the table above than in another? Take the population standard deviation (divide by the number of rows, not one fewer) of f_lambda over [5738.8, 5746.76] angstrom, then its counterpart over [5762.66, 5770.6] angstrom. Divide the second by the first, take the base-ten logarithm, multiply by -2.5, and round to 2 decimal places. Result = -0.39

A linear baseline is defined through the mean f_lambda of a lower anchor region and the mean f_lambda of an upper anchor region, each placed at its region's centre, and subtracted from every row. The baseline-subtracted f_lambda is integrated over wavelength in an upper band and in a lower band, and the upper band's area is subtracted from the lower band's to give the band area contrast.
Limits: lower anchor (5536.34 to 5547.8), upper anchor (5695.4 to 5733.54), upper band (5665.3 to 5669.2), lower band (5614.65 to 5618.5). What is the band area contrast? 3.2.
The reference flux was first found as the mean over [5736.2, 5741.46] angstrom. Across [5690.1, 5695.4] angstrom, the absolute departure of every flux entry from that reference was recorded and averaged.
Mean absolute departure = 0.67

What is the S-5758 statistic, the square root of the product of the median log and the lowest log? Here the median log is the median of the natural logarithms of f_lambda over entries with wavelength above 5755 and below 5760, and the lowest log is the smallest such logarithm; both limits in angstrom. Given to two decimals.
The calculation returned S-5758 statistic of 2.23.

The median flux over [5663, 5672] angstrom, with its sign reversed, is -9.6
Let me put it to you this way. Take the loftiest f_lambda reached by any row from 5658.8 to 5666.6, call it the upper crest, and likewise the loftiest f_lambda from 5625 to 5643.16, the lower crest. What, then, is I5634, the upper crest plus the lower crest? 20.1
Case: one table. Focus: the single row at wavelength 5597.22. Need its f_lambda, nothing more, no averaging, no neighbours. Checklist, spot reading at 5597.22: 8.724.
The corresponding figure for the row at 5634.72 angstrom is 8.924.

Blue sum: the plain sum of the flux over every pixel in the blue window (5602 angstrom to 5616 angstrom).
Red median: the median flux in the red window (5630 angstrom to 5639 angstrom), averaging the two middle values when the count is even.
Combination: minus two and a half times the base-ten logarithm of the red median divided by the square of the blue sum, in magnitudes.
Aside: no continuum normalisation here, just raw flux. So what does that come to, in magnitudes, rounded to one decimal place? 7.8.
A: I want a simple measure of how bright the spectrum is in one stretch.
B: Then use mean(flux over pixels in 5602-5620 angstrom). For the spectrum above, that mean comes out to 9.46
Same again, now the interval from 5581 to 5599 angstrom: 8.94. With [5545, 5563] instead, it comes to 9.71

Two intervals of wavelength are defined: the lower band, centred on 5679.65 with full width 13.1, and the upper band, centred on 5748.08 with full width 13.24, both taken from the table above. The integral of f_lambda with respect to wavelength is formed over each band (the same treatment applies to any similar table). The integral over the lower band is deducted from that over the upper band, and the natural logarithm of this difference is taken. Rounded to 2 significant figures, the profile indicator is 2.2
